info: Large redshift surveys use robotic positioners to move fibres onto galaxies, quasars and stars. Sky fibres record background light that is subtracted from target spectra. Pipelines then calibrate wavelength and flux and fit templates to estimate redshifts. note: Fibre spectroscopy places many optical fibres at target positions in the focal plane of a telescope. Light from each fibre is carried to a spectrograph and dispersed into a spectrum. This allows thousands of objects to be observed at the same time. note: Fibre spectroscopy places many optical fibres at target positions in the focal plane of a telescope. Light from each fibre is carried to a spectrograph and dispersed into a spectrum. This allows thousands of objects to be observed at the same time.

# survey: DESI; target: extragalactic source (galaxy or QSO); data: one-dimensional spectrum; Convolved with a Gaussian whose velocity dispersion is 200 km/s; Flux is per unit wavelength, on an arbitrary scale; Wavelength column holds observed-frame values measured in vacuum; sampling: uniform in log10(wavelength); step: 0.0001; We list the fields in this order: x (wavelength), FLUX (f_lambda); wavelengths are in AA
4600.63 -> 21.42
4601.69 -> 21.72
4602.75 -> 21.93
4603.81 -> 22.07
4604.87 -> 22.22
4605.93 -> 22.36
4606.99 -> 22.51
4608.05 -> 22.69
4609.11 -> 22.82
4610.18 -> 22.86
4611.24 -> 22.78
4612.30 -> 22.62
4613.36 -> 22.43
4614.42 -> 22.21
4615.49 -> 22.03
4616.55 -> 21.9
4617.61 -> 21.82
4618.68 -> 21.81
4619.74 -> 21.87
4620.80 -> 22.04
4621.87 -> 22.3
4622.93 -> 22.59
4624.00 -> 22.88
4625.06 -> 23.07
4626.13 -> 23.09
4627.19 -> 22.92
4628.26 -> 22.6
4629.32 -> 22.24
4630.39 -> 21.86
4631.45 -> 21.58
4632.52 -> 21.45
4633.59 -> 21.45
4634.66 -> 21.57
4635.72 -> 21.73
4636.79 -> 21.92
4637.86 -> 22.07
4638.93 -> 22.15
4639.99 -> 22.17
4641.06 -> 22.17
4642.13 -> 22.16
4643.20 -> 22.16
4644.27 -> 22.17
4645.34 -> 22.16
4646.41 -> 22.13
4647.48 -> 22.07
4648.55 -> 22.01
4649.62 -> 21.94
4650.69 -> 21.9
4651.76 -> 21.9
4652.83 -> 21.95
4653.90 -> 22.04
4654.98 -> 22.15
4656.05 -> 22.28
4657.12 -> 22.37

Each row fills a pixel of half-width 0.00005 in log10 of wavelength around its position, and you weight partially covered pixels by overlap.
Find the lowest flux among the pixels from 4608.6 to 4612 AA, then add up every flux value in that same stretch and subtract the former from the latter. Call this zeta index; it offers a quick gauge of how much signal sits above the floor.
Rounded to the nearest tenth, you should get 45.7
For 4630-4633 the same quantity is 43.4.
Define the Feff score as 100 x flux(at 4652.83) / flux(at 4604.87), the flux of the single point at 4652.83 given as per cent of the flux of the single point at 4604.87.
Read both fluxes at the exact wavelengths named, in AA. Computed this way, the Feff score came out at 99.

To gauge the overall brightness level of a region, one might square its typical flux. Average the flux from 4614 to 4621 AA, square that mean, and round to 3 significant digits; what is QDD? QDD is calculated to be 482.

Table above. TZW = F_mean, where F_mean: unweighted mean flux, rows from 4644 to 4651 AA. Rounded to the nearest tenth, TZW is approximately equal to 22.1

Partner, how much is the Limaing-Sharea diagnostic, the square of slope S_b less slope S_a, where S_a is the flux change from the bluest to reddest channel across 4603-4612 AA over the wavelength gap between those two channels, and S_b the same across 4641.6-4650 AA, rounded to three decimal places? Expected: 0.016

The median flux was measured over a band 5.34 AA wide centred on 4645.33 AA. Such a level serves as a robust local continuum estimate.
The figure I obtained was 22.2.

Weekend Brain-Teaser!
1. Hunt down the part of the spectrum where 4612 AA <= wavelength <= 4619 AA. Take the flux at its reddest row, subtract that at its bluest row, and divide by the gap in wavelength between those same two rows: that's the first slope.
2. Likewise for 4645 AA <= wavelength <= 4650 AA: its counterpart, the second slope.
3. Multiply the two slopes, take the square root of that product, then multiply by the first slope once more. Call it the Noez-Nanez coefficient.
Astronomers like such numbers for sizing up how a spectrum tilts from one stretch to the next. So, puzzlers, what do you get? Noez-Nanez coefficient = -0.010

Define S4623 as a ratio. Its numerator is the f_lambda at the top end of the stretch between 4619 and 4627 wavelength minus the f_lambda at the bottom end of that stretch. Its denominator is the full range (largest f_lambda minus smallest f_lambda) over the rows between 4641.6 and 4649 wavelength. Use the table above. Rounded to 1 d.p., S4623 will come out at 7.6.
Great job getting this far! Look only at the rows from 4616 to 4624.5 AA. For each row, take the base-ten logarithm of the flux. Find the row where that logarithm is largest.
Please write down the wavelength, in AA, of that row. 4624.00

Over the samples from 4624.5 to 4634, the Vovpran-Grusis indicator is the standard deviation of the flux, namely 0.7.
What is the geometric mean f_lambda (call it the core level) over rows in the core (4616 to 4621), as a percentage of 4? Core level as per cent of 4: 547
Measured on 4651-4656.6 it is 552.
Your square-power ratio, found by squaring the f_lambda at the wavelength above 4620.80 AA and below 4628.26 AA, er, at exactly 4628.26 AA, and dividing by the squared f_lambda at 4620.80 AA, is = 1.05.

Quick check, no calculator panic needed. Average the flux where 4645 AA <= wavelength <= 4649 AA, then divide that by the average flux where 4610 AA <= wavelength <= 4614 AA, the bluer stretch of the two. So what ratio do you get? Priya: 0.97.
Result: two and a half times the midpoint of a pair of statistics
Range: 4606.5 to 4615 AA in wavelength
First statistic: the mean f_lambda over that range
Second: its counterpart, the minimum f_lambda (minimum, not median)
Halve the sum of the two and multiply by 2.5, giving 56.0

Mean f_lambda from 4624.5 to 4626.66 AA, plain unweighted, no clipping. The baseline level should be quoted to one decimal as 23.1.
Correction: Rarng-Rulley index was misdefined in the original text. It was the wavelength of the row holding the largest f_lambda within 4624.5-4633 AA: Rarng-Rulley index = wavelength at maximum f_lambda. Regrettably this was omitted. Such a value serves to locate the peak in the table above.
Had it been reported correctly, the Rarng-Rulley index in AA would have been 4626.13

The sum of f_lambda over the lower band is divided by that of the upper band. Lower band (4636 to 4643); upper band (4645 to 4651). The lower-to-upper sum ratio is 1.00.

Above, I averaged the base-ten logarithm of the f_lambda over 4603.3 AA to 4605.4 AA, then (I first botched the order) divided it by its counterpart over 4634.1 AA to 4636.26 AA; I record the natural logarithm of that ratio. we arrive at 0.007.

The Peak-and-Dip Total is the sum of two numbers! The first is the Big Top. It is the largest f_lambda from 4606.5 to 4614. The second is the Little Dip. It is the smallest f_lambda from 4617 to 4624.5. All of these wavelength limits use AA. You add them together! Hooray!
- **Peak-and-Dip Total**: 44.67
